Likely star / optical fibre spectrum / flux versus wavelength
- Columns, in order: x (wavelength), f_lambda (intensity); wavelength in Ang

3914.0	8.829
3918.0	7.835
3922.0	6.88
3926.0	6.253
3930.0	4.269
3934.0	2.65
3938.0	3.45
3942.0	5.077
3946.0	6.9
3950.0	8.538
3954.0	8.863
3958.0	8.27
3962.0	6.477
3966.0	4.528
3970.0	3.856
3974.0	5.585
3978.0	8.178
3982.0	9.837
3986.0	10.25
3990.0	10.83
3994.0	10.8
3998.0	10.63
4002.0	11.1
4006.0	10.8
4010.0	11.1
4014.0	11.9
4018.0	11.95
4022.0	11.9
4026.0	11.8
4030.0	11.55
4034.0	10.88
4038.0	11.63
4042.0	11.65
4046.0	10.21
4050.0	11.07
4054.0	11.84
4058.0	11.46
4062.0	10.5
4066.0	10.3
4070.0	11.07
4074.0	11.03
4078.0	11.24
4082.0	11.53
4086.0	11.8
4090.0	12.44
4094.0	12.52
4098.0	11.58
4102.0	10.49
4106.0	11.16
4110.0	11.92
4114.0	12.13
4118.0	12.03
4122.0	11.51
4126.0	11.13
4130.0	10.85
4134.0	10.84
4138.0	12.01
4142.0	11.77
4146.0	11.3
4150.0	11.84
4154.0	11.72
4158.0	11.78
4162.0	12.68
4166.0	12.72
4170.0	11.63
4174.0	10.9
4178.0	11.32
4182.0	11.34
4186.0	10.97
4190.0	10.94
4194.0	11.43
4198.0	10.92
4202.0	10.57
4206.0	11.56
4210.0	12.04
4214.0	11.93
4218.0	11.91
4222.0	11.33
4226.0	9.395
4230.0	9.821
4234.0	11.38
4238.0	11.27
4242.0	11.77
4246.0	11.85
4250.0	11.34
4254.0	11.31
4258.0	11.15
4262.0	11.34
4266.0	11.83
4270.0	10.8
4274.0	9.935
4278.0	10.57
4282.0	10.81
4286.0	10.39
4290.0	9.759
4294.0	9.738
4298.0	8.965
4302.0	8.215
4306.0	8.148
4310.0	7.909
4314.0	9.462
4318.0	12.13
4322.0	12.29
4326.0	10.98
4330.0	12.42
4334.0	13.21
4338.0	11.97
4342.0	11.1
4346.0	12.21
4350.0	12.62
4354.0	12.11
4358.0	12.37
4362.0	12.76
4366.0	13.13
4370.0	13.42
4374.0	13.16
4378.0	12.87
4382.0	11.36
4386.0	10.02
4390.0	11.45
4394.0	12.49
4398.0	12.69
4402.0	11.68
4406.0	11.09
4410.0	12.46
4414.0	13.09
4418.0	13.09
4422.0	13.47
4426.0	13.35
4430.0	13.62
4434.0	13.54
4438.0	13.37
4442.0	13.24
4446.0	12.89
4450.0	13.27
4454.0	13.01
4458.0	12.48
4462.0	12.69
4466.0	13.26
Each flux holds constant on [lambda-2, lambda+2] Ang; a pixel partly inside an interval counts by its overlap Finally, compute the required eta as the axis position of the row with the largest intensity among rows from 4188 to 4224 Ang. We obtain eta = 4210.0 Ang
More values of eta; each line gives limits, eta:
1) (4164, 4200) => 4166.0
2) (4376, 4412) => 4378.0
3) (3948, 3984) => 3982.0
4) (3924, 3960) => 3954.0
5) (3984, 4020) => 4018.0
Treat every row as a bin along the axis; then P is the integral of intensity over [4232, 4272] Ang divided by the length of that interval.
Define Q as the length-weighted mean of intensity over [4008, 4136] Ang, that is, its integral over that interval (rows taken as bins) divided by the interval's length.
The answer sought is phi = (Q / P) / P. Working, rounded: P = 11.4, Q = 11.4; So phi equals 0.088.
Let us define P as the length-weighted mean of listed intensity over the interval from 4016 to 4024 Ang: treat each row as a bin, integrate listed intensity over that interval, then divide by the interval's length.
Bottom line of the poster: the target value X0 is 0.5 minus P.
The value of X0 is -11.4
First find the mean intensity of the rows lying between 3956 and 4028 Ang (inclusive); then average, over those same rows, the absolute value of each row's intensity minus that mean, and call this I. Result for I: 2.19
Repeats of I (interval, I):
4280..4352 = 1.43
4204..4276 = 0.56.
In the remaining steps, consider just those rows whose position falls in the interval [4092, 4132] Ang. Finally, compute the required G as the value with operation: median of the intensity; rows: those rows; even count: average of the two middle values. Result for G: 11.5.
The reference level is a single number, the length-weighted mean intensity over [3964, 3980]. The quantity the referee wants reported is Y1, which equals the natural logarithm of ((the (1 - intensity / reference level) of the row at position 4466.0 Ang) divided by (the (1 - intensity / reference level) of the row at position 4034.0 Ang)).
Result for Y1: 0.37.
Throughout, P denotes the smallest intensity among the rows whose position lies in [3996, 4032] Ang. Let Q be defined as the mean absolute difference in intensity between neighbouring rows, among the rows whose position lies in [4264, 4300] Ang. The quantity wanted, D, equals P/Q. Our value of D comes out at 18.4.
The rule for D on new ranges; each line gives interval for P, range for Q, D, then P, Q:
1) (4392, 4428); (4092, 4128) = 19.0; 11.09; 0.58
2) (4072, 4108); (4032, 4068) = 15.6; 10.49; 0.67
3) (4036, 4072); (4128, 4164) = 23.3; 10.21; 0.44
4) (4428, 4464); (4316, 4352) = 13.6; 12.48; 0.92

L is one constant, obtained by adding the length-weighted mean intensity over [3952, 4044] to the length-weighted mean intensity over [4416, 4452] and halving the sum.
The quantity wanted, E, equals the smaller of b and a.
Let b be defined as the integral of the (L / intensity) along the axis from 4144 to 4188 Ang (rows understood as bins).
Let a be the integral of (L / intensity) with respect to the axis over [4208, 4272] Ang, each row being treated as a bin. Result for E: 44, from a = 66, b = 44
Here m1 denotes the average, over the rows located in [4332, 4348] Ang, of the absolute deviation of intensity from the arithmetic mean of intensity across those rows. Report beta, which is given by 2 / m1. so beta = 3.4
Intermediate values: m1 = 0.59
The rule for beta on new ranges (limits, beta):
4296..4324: 1.3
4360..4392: 2.0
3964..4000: 0.8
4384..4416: 2.5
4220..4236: 2.3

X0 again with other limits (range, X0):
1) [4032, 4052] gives -10.6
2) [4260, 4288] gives -10.3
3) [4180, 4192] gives -10.6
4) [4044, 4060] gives -10.6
